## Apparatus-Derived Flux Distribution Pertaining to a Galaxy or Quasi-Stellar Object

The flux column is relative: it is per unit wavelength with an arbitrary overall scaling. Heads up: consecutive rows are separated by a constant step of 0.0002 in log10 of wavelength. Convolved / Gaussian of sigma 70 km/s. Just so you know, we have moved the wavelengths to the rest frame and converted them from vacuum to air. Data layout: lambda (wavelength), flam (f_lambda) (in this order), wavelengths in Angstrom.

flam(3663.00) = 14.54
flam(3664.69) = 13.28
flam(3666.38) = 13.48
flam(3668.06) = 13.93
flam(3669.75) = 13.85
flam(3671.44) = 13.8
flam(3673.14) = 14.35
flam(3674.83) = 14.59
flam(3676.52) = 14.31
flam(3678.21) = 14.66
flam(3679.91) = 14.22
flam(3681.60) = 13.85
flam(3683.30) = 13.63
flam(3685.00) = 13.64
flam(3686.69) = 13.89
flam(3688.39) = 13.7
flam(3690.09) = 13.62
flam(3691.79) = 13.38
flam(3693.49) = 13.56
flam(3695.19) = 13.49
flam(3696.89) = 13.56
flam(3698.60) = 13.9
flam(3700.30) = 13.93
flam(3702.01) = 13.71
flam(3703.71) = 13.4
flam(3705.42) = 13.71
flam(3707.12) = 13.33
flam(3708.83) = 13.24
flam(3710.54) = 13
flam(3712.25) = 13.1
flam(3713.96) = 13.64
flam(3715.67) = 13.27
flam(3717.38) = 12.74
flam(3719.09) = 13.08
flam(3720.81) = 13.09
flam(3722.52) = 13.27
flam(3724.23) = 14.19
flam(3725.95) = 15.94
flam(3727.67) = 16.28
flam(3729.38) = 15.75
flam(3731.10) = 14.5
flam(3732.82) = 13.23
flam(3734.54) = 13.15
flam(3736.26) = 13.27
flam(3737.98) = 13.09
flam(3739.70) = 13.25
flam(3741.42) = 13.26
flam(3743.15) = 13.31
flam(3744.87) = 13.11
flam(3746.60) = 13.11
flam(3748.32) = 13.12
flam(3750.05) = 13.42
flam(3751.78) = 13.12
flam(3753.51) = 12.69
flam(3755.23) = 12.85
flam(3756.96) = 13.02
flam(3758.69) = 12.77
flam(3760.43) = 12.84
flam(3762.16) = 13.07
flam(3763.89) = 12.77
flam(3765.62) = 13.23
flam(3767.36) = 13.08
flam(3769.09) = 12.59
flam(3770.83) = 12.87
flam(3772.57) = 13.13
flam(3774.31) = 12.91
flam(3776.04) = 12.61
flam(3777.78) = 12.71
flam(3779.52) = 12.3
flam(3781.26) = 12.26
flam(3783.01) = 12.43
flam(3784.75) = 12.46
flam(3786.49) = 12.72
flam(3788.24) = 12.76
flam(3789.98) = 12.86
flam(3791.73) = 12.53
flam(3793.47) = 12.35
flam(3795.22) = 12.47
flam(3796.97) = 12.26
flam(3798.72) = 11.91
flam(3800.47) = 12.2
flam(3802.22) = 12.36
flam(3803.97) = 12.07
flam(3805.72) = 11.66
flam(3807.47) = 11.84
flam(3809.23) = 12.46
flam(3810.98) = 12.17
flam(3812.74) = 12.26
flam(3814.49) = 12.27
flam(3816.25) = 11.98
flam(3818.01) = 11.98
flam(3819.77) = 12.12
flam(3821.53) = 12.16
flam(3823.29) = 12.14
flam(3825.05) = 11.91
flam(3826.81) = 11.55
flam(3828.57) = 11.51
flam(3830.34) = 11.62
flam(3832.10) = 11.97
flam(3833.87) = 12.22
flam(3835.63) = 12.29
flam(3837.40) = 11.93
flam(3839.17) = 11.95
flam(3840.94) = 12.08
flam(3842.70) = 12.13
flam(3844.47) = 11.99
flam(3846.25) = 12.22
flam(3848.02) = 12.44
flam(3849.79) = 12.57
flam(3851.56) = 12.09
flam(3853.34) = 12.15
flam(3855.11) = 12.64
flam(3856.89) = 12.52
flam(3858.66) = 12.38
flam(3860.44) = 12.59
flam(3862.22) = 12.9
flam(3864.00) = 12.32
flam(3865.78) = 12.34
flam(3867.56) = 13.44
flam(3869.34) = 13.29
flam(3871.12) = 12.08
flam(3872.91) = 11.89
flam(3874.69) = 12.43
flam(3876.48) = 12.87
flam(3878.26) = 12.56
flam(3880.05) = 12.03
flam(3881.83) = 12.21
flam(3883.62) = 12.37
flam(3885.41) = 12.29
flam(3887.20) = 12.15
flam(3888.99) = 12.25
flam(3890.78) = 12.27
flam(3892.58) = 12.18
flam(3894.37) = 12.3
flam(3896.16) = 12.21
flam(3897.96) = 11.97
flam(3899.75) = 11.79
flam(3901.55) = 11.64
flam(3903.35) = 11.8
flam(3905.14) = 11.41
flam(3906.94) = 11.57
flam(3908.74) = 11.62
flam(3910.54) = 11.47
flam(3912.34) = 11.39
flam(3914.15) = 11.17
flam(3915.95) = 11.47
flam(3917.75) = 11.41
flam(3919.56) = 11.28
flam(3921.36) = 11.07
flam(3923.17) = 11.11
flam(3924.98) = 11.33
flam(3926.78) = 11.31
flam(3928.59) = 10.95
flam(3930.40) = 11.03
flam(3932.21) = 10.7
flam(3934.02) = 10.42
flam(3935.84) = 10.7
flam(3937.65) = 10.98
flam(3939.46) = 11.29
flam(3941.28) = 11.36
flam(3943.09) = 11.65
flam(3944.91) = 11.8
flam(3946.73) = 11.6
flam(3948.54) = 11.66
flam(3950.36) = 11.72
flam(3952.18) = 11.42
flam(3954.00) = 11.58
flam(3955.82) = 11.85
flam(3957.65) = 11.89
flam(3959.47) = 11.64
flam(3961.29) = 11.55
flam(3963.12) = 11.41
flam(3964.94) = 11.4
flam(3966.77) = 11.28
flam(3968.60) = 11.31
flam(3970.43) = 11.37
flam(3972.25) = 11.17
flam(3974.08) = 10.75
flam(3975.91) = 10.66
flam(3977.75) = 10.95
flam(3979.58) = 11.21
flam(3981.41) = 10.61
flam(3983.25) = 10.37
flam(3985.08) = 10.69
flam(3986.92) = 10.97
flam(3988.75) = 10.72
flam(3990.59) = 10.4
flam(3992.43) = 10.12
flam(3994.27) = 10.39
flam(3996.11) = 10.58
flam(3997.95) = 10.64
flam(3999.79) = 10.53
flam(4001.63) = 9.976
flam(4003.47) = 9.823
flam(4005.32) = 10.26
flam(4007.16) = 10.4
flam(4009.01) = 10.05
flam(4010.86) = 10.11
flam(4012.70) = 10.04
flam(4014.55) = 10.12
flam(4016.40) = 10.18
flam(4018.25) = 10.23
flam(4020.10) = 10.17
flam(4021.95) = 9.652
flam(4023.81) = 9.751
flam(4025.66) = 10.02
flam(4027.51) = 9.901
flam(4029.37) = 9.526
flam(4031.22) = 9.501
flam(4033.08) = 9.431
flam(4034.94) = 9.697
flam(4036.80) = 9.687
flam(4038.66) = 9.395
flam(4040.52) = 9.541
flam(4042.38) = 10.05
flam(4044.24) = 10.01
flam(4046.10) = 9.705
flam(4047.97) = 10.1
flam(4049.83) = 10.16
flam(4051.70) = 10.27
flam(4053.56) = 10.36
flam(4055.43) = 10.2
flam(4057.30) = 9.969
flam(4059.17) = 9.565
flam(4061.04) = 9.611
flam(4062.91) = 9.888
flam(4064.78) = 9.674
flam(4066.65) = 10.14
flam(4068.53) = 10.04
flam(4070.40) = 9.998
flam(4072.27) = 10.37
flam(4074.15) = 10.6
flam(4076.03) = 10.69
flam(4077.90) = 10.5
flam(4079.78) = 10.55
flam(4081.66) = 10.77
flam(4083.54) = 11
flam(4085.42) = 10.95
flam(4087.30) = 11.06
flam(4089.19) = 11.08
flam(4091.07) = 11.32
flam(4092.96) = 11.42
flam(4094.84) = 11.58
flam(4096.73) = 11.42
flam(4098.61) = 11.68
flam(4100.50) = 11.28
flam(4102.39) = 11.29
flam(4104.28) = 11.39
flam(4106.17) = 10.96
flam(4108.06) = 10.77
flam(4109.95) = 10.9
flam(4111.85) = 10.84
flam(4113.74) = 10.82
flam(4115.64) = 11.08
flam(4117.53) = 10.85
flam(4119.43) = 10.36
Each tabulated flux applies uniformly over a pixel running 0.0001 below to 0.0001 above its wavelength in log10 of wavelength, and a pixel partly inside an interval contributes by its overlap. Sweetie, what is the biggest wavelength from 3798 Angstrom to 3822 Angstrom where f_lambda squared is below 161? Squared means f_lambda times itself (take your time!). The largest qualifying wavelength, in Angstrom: 3821.53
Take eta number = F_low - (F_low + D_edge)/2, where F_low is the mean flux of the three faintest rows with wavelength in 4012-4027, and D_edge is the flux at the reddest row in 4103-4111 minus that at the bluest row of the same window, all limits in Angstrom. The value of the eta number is 5.1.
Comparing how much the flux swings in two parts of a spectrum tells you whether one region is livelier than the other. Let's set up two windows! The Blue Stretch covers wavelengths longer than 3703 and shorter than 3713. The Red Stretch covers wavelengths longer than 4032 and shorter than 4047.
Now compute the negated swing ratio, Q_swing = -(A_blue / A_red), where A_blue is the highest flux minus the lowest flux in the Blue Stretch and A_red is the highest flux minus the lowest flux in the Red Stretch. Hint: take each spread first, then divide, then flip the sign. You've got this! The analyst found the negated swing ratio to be -1.1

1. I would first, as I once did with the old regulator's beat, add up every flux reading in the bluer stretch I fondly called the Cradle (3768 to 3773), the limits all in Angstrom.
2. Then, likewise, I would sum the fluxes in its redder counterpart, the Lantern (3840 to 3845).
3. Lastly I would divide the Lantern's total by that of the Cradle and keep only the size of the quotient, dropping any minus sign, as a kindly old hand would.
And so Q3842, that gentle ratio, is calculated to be 0.938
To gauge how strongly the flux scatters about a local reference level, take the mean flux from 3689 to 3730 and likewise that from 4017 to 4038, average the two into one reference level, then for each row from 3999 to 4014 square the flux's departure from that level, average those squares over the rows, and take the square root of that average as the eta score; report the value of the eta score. 1.63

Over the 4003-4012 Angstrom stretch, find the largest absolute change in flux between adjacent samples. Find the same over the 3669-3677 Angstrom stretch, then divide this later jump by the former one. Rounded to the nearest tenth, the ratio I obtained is 1.3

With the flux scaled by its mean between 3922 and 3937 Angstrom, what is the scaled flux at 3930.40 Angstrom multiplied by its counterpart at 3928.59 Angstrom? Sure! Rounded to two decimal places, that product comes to 1.01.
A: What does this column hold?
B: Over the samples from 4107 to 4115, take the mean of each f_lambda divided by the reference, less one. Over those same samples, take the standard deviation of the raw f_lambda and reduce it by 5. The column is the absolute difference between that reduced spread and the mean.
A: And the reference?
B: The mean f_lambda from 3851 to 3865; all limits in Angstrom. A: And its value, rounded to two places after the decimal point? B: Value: 4.82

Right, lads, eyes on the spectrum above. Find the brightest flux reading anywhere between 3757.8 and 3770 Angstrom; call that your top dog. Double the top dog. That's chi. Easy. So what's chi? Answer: 26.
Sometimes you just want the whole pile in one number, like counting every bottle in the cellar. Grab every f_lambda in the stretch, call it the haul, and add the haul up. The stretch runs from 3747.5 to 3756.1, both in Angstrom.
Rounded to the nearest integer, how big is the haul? 65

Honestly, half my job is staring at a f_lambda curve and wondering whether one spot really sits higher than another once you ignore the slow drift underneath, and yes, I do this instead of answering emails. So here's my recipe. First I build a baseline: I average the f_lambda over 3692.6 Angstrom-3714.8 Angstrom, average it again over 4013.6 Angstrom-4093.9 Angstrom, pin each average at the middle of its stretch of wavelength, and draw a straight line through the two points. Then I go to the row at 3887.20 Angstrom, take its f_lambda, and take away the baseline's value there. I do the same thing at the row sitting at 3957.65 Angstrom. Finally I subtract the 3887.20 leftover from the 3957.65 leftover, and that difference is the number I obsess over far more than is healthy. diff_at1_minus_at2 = 0.41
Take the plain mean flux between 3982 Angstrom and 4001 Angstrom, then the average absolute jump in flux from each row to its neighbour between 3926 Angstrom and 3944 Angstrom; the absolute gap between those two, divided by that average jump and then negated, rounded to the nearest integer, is -41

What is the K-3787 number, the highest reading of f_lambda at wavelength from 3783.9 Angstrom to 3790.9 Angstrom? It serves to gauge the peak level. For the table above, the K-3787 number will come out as 12.86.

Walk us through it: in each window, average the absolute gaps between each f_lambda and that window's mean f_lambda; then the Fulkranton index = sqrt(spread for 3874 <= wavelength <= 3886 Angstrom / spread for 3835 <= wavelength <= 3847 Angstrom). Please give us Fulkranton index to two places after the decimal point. 1.32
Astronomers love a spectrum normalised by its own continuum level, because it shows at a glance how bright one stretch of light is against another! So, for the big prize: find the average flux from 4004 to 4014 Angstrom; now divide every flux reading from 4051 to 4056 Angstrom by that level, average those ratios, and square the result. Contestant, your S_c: 1.0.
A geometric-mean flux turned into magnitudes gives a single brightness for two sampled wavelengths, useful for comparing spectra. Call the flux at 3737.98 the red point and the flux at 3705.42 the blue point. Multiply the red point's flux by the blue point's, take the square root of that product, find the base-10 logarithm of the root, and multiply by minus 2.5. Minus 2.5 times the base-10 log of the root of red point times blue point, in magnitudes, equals -2.82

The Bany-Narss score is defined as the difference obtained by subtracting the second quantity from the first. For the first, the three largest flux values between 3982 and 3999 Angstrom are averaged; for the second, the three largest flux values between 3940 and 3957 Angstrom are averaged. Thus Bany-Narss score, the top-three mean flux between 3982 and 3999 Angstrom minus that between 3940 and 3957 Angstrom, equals -1.0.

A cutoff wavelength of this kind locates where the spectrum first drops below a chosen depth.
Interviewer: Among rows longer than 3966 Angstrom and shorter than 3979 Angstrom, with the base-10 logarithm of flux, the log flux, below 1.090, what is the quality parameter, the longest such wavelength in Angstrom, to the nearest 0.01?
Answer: 3977.75 Angstrom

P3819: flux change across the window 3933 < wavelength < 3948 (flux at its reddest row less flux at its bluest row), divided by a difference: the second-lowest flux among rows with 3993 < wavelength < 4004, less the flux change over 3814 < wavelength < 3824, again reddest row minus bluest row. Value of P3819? 0.12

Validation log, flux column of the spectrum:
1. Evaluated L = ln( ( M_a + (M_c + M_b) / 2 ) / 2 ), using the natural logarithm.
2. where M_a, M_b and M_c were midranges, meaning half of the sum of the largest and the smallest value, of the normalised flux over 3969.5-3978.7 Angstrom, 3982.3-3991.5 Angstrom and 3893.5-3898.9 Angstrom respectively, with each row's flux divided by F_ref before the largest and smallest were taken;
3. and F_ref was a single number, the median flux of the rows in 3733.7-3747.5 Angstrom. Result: -0.16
